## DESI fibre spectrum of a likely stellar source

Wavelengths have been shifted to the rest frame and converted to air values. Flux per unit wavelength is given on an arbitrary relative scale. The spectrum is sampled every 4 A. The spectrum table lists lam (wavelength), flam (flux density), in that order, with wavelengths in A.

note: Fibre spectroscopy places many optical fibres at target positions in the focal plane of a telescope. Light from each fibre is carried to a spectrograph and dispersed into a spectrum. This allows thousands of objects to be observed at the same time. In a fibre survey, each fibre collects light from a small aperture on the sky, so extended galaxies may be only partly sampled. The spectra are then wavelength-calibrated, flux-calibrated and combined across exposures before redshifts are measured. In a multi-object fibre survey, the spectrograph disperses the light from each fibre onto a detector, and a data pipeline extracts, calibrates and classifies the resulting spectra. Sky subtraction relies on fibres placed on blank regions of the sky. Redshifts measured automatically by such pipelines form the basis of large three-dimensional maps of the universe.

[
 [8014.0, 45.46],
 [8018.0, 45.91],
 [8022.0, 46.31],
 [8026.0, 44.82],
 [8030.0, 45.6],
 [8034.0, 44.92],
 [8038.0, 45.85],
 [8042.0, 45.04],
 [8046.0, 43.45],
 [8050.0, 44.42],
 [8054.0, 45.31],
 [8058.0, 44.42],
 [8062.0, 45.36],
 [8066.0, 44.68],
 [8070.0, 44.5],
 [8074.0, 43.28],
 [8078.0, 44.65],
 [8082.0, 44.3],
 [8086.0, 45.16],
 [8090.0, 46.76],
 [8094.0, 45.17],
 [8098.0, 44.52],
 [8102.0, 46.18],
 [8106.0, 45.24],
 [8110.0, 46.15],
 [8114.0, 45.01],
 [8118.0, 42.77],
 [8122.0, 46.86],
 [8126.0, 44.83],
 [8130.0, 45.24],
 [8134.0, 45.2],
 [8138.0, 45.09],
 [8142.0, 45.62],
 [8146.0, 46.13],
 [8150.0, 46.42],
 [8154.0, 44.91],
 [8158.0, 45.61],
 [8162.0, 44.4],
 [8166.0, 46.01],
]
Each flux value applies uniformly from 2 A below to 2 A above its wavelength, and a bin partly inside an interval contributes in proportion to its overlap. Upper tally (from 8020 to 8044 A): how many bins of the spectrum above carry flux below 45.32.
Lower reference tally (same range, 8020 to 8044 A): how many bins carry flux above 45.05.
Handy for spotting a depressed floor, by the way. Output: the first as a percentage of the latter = 100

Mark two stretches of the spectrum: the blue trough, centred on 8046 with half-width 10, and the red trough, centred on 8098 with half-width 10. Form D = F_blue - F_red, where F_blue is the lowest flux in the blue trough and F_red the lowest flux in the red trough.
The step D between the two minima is -1.1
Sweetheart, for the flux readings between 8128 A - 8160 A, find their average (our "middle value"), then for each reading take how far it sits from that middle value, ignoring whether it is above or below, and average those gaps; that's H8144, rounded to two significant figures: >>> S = 0.42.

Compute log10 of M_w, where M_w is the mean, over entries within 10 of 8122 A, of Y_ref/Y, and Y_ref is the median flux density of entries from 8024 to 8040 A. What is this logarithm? 0.0034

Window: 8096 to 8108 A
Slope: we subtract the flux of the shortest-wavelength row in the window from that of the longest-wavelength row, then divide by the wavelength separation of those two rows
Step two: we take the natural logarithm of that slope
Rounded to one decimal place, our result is -2.4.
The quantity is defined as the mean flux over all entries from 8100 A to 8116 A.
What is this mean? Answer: 45.6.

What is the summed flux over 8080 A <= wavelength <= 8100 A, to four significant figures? 225.9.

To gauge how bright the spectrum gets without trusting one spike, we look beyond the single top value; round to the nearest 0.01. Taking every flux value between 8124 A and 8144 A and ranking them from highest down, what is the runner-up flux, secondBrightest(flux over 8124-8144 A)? 45.24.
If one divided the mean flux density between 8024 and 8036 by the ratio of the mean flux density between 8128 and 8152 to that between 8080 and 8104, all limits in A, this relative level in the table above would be 44.8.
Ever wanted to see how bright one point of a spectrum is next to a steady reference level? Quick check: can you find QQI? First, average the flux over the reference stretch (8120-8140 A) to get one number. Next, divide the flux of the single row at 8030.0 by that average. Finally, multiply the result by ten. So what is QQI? 10.0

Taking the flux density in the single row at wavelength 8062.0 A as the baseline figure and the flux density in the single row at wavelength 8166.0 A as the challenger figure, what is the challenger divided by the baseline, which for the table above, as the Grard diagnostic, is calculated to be 1.01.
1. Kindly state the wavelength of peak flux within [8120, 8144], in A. 8122.0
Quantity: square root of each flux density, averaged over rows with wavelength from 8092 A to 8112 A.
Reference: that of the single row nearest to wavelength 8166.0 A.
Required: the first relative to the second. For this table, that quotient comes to 0.99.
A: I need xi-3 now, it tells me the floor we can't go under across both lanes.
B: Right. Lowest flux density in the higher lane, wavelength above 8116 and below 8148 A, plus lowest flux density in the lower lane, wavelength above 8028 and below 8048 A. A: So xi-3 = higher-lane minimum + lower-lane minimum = 86.2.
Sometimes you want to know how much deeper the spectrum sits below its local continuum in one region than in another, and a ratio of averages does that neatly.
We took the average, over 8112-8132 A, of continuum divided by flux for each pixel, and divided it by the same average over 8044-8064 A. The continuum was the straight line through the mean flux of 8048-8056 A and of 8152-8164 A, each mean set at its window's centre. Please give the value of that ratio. 0.99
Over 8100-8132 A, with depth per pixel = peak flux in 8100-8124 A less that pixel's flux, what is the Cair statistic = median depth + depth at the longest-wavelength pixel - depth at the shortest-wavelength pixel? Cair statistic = 2.6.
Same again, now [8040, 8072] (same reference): 2.8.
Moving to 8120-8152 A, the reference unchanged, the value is 1.9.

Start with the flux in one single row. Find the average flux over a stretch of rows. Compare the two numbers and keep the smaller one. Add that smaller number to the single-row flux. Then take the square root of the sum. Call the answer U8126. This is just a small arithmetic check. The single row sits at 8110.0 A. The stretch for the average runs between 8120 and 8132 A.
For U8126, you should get 9.58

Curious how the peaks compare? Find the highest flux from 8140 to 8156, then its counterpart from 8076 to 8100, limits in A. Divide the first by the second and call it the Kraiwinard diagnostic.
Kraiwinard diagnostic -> 0.99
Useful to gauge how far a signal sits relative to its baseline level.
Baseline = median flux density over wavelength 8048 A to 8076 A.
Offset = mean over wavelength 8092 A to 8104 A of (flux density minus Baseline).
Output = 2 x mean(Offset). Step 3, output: 1.6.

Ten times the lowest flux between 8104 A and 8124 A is 428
